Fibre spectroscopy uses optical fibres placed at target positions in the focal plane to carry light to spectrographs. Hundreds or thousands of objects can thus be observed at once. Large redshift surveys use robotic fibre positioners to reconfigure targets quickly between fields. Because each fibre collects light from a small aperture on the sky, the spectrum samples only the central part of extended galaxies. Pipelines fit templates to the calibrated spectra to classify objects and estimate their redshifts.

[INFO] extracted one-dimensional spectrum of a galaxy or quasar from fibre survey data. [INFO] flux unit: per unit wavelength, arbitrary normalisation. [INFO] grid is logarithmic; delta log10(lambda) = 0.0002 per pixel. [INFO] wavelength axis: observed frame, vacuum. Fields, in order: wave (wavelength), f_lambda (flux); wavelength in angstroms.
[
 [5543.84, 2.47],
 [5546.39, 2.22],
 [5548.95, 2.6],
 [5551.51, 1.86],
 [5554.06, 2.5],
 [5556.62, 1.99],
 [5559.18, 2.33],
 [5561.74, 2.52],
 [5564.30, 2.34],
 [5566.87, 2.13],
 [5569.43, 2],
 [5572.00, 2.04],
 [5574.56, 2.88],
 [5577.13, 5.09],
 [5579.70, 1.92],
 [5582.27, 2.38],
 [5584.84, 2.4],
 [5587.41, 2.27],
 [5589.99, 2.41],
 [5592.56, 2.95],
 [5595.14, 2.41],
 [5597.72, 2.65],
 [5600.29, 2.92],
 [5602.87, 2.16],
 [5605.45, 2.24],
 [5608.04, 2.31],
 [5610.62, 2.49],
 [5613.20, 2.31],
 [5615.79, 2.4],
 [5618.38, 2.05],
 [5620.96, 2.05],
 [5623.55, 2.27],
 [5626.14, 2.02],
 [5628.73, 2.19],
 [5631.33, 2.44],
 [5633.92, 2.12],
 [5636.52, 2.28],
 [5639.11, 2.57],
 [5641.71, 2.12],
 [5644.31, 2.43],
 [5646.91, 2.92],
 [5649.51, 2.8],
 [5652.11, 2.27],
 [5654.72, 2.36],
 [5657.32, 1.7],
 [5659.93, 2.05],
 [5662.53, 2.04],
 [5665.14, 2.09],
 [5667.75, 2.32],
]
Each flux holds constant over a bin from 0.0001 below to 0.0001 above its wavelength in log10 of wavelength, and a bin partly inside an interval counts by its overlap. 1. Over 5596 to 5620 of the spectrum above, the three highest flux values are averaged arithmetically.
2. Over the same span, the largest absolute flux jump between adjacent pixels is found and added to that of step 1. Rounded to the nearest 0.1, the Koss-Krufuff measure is 3.4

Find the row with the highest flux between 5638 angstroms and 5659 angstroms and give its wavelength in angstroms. 5646.91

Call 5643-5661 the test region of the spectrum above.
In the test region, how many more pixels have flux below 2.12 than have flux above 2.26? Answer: -3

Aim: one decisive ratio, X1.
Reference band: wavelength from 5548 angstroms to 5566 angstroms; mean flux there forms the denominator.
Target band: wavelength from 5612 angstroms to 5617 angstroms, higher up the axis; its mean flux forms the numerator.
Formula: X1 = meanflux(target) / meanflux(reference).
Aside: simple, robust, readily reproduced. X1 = 1.02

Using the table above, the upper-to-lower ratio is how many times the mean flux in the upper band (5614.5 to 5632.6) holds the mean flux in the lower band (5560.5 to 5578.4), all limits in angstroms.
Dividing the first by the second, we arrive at 0.812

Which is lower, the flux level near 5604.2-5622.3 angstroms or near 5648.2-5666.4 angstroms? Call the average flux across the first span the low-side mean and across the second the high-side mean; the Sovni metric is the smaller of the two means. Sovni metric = 2.19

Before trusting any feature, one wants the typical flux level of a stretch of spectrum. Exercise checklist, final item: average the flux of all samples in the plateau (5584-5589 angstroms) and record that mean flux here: 2.33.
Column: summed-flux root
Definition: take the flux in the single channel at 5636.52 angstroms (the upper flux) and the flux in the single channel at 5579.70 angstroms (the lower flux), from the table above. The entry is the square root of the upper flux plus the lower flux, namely 2.0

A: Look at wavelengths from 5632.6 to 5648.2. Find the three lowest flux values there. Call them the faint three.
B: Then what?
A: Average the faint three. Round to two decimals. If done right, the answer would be 2.17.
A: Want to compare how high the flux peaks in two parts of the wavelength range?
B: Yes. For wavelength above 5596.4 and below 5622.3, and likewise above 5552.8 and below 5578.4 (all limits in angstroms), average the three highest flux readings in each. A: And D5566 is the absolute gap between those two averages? 0.81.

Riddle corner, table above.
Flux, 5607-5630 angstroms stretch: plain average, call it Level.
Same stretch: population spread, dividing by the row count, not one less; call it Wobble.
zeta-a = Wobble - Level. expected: -2.08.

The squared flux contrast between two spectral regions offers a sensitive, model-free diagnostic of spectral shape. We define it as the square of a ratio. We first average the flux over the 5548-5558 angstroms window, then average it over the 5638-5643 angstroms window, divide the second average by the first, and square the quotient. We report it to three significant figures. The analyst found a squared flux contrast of 1.10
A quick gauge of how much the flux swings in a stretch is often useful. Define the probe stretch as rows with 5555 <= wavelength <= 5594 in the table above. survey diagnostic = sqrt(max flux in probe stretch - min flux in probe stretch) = 1.78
